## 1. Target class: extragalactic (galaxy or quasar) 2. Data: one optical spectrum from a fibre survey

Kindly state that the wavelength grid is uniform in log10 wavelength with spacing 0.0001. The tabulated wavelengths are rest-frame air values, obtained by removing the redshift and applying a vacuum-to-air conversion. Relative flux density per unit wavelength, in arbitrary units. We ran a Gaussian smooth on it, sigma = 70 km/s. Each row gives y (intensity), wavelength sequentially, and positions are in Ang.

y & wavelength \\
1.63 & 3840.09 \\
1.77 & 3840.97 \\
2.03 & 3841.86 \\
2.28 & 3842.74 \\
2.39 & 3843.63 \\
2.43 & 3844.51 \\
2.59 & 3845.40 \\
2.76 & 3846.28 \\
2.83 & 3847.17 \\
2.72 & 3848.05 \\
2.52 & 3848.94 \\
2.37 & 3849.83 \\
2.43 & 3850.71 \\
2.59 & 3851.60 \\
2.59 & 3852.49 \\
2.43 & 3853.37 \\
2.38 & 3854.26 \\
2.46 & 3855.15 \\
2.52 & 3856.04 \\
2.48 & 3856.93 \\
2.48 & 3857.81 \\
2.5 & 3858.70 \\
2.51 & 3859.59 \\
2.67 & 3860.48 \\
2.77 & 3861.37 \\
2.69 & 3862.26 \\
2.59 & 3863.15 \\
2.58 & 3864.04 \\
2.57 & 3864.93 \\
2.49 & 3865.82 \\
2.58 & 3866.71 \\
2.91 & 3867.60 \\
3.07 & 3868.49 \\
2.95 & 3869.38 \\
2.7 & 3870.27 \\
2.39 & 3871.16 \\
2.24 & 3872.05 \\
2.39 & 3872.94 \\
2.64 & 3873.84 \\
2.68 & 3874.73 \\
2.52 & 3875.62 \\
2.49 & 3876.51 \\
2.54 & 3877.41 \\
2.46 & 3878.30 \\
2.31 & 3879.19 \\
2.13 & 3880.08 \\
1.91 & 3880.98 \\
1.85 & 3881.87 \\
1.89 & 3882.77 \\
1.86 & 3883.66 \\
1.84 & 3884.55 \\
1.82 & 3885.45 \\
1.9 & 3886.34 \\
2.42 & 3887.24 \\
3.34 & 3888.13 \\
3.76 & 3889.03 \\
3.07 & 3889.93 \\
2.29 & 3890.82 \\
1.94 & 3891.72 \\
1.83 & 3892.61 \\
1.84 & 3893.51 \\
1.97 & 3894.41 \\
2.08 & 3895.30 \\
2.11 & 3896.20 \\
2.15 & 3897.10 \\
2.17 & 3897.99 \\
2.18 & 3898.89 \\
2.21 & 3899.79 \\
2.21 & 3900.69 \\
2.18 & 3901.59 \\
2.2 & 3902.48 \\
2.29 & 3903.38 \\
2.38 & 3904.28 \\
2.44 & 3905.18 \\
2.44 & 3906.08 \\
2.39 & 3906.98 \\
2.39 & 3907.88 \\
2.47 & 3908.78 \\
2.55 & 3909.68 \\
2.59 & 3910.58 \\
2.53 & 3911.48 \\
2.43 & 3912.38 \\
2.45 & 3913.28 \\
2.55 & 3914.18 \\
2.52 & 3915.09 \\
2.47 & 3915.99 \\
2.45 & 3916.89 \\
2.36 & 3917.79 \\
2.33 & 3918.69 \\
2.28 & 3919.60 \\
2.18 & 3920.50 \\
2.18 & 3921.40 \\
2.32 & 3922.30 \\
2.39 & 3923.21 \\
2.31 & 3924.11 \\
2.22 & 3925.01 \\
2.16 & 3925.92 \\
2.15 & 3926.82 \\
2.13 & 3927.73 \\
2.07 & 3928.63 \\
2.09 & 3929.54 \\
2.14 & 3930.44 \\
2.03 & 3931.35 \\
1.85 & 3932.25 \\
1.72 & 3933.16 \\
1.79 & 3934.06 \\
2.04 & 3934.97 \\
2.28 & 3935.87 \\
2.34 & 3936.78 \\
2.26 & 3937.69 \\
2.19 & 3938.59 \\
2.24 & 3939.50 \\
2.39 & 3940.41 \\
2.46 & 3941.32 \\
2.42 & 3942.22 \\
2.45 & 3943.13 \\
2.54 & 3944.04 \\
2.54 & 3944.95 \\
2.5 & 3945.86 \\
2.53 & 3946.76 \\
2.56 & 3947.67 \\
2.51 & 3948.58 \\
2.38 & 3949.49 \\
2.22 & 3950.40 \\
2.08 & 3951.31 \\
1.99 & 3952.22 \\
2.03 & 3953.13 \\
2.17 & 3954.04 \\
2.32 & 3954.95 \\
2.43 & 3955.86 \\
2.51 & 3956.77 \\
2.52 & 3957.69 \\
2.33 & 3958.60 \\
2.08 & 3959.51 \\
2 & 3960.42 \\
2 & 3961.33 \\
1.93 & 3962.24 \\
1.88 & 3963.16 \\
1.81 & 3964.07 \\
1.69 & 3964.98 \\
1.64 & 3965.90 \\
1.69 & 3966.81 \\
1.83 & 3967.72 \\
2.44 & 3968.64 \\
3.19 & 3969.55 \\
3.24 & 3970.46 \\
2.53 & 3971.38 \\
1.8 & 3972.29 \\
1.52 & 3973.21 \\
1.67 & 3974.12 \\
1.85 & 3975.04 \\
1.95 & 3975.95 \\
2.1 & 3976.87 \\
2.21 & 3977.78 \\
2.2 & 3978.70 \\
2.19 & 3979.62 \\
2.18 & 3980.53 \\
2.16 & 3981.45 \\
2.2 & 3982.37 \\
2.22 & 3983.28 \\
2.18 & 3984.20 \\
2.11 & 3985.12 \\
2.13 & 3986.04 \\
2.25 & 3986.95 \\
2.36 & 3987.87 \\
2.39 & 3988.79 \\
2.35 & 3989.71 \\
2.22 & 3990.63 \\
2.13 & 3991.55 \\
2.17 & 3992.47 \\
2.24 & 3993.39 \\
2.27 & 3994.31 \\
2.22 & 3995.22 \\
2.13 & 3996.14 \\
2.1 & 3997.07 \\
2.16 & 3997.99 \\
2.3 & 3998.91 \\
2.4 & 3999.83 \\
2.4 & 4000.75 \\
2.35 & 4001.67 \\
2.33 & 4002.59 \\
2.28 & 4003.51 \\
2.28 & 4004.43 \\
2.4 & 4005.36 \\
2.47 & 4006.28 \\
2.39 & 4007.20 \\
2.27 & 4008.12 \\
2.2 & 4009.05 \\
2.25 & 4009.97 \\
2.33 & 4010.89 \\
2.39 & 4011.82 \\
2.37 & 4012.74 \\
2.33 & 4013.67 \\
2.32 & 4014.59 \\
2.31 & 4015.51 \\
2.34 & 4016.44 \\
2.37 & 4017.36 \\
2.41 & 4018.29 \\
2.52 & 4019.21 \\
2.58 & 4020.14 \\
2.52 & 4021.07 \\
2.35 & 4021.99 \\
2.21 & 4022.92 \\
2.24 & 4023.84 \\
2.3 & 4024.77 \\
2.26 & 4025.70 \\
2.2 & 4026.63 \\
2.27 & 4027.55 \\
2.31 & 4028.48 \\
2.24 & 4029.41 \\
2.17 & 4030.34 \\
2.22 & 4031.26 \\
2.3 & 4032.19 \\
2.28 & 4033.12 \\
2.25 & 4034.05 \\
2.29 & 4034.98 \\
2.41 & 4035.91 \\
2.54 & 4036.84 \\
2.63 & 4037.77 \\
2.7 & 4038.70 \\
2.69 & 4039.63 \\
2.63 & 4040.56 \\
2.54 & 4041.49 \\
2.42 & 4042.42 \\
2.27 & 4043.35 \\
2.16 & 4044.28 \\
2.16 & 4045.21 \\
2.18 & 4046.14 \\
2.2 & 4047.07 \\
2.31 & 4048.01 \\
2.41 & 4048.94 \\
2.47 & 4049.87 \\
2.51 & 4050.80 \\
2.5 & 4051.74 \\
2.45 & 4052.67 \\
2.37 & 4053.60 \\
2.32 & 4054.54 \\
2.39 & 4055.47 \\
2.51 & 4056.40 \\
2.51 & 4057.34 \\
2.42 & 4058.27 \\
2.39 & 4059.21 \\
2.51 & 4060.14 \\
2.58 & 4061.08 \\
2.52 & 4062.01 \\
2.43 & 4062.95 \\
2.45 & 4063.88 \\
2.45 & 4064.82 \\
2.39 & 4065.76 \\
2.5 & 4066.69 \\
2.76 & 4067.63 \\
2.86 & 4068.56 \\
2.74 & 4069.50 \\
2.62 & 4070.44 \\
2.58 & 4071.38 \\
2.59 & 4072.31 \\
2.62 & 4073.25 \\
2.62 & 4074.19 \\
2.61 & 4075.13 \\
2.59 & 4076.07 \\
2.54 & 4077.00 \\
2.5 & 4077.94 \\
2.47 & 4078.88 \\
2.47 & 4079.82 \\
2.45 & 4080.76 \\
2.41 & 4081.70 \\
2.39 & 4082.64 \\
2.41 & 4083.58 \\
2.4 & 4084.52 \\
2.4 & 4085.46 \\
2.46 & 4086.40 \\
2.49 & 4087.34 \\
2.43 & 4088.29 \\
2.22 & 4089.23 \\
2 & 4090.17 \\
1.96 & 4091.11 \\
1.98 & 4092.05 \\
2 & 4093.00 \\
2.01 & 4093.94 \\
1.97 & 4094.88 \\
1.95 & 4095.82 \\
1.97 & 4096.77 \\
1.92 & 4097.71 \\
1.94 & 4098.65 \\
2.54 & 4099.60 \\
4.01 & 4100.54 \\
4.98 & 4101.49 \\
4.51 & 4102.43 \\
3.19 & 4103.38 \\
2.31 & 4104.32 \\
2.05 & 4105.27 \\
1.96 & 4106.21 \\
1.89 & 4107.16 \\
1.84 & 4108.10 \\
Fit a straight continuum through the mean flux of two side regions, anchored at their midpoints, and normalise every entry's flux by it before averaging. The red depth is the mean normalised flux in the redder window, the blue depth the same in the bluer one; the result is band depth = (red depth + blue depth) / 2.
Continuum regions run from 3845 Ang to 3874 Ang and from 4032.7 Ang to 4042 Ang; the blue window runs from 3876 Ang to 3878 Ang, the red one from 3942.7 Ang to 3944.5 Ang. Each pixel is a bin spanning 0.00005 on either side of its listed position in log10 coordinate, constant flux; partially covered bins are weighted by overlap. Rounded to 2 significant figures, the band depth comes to 0.98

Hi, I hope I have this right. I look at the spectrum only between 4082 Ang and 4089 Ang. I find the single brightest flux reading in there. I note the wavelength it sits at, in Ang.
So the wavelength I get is 4087.34 Ang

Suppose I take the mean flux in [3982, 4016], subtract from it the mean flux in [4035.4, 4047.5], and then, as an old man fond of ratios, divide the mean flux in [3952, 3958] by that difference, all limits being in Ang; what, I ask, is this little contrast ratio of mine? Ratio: -15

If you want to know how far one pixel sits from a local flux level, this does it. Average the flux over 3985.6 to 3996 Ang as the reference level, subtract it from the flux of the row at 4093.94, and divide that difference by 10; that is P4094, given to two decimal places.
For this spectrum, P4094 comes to -0.02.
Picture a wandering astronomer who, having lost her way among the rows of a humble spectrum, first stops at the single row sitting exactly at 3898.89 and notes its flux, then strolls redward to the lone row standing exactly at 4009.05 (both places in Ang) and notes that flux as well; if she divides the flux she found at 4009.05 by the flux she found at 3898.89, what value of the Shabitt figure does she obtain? 1.0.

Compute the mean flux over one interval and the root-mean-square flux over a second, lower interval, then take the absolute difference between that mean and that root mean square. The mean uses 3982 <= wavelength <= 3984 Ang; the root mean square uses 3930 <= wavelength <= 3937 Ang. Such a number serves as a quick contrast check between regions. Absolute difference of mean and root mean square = 0.18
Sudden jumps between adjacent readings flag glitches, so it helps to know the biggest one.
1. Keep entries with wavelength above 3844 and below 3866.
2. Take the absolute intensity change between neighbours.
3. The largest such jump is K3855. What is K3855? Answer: 0.20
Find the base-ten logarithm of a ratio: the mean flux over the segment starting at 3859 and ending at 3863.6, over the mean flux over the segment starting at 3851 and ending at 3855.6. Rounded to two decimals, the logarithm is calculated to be 0.03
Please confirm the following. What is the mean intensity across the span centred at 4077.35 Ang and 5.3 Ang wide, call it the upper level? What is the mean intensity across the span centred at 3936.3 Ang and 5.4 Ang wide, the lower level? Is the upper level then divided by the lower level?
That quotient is 1.18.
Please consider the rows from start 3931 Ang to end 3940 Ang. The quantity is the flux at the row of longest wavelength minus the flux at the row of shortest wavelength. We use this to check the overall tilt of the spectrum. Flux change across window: 0.2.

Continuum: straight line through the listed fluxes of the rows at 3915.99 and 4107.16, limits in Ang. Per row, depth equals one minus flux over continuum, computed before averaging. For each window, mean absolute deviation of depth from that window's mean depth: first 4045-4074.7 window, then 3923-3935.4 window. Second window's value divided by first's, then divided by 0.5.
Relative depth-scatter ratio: 1.6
